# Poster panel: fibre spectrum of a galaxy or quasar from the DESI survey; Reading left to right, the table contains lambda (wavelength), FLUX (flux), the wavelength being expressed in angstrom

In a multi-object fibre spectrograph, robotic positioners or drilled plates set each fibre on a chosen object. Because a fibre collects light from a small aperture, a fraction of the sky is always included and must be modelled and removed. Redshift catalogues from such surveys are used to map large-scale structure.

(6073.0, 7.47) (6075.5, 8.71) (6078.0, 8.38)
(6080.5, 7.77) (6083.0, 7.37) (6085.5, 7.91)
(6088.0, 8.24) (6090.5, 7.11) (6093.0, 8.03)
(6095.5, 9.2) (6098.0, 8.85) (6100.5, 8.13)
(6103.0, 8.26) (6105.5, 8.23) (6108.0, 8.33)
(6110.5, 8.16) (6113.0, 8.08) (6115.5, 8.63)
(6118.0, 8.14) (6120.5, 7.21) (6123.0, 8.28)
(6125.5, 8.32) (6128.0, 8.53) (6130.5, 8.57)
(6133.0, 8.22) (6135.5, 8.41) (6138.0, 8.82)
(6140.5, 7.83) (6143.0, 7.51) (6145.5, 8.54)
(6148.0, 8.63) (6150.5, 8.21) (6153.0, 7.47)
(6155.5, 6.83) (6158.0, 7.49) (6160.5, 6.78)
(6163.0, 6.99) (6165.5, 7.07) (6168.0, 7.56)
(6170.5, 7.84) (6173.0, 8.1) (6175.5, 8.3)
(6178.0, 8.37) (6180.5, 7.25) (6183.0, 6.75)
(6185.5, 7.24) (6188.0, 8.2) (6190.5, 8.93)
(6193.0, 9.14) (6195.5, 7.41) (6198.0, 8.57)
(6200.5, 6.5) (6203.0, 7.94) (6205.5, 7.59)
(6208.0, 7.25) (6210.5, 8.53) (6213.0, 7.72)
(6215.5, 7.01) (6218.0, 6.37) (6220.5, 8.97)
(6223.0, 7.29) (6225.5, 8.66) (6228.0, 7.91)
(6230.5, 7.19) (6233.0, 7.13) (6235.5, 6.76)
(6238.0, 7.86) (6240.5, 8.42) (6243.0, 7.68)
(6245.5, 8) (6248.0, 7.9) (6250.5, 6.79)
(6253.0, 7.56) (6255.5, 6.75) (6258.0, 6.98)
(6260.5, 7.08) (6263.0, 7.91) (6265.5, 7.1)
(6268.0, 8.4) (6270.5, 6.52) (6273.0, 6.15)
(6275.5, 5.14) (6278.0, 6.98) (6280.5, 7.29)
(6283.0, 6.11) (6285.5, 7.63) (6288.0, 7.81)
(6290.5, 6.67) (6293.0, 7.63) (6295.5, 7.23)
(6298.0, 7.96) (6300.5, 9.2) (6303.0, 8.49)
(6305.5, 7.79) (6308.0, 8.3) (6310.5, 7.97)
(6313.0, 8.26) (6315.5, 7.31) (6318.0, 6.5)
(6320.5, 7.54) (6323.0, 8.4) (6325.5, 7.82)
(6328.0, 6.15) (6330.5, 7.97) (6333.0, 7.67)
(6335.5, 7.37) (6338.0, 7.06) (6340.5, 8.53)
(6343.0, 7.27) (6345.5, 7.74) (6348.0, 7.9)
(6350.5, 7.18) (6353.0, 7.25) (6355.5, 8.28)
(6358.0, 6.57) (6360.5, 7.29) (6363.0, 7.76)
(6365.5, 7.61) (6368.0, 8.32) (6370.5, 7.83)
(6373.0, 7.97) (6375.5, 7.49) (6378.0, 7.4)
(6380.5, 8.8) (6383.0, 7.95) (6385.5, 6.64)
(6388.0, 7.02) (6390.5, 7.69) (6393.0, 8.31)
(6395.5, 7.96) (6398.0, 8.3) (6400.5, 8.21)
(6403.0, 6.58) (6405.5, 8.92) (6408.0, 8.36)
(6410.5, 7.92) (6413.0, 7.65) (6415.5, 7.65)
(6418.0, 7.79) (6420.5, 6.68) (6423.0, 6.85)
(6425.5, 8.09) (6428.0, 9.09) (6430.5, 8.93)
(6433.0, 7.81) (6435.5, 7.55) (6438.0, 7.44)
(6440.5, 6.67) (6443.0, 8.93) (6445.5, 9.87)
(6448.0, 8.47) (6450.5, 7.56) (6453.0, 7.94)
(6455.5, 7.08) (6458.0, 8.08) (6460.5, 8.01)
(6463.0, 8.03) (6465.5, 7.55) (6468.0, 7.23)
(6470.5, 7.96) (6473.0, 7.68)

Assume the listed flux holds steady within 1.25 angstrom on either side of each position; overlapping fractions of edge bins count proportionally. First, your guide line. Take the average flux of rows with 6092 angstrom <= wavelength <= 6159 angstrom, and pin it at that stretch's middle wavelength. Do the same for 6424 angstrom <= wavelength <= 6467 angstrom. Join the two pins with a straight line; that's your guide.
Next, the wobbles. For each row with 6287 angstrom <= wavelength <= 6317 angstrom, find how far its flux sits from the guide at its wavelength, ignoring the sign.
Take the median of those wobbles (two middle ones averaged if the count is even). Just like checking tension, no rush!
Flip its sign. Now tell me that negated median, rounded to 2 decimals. -0.35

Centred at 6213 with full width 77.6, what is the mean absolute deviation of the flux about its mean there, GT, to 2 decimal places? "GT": 0.63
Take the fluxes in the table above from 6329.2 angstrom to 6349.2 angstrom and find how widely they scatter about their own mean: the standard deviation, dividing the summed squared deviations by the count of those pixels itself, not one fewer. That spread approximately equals 0.43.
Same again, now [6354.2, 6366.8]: 0.57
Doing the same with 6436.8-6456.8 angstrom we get 0.98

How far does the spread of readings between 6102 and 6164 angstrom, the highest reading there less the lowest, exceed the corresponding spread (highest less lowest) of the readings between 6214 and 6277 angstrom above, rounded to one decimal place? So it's -1.8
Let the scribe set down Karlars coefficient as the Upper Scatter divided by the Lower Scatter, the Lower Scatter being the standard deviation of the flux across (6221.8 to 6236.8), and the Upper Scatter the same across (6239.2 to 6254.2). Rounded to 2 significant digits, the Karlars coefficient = 0.80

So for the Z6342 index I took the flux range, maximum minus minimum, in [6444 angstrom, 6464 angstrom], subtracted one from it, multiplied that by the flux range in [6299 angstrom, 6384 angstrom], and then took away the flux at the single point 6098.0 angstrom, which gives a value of -3.39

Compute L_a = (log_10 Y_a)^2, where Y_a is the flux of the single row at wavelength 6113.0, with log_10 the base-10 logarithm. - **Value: 0.82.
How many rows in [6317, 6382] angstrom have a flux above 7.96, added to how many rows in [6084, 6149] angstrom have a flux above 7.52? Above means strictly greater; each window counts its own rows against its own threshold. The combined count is 30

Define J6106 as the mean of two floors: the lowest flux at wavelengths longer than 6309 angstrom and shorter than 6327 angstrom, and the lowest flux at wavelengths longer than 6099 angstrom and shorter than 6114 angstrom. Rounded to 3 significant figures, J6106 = 7.29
